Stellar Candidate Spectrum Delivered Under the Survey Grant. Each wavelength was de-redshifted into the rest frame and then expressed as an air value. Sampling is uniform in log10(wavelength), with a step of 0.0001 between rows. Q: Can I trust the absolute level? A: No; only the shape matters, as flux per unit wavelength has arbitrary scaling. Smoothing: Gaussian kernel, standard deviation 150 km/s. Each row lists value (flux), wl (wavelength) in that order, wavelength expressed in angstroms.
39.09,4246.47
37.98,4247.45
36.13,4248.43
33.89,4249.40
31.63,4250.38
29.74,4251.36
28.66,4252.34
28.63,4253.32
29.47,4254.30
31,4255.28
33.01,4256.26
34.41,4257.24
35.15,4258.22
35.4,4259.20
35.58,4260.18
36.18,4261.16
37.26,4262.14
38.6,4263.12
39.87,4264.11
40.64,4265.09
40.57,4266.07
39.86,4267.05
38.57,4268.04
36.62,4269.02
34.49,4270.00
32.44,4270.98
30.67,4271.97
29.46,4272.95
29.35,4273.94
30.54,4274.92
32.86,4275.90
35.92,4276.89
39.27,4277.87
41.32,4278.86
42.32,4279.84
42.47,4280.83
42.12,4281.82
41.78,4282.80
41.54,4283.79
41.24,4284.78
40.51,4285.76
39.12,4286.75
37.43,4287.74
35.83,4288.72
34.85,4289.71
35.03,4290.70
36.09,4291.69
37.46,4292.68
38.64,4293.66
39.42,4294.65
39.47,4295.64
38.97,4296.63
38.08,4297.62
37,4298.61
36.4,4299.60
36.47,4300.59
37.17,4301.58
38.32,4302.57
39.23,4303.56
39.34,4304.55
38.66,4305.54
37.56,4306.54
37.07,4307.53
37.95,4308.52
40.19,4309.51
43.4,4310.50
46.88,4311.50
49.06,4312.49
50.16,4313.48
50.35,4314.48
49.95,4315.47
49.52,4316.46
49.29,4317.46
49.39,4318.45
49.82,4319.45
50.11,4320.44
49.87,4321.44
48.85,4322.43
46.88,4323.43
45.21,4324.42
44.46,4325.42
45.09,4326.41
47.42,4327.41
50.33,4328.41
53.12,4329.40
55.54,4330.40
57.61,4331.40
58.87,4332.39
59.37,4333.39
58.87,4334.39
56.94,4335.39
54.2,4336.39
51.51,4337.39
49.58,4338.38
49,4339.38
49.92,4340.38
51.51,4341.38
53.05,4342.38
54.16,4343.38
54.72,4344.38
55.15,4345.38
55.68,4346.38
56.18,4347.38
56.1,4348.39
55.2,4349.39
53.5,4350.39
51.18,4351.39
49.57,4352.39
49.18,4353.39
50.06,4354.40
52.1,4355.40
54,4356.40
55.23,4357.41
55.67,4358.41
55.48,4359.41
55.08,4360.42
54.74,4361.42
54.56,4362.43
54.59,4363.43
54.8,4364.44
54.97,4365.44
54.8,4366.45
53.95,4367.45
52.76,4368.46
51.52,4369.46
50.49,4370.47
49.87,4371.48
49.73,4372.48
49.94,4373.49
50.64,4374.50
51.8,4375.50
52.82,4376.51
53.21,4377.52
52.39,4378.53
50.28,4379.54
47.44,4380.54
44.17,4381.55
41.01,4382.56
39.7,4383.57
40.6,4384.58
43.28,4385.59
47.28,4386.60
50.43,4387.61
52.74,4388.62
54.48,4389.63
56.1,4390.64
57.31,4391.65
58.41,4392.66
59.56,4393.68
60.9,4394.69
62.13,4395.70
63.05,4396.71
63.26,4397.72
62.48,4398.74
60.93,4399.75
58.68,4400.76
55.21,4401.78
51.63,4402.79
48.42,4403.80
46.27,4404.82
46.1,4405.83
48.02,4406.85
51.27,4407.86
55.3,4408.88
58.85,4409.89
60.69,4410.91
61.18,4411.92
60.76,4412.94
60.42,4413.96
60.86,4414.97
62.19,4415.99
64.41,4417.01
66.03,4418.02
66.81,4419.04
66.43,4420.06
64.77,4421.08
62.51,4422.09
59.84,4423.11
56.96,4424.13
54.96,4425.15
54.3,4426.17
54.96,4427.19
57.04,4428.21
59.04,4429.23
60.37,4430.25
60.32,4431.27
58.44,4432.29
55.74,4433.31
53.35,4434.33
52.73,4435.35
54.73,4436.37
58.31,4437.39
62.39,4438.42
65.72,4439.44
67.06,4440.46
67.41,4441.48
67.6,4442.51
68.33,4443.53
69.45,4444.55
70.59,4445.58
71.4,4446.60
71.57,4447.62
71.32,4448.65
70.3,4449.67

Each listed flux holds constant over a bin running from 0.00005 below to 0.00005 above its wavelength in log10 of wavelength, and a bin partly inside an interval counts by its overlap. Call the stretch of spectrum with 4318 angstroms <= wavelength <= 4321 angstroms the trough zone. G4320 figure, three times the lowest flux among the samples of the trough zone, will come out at 148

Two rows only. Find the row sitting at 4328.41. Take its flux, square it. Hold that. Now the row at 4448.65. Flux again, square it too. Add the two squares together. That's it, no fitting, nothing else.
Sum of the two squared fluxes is 7620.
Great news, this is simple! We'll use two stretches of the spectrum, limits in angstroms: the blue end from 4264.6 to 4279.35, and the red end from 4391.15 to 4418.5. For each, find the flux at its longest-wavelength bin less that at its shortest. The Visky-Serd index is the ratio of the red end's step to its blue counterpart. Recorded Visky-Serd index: 13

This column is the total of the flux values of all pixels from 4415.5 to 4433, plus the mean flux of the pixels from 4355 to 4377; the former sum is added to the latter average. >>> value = 1083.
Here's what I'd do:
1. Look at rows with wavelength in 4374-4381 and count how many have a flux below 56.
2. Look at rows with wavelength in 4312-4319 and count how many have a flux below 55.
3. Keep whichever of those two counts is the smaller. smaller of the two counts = 7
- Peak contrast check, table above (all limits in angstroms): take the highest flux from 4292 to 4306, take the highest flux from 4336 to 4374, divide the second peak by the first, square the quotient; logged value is 2.0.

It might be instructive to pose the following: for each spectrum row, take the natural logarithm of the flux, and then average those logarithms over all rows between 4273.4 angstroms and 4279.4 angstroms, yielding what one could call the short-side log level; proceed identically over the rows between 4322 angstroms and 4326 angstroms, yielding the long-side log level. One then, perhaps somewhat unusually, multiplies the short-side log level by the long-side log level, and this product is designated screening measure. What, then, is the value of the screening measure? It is 13.6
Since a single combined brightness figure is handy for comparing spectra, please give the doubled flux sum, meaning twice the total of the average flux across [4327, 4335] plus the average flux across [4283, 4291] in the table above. 187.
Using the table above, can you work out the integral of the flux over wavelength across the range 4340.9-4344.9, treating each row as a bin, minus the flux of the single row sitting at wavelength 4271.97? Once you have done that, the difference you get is 183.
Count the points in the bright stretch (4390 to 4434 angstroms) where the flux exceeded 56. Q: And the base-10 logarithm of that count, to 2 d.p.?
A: 1.49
